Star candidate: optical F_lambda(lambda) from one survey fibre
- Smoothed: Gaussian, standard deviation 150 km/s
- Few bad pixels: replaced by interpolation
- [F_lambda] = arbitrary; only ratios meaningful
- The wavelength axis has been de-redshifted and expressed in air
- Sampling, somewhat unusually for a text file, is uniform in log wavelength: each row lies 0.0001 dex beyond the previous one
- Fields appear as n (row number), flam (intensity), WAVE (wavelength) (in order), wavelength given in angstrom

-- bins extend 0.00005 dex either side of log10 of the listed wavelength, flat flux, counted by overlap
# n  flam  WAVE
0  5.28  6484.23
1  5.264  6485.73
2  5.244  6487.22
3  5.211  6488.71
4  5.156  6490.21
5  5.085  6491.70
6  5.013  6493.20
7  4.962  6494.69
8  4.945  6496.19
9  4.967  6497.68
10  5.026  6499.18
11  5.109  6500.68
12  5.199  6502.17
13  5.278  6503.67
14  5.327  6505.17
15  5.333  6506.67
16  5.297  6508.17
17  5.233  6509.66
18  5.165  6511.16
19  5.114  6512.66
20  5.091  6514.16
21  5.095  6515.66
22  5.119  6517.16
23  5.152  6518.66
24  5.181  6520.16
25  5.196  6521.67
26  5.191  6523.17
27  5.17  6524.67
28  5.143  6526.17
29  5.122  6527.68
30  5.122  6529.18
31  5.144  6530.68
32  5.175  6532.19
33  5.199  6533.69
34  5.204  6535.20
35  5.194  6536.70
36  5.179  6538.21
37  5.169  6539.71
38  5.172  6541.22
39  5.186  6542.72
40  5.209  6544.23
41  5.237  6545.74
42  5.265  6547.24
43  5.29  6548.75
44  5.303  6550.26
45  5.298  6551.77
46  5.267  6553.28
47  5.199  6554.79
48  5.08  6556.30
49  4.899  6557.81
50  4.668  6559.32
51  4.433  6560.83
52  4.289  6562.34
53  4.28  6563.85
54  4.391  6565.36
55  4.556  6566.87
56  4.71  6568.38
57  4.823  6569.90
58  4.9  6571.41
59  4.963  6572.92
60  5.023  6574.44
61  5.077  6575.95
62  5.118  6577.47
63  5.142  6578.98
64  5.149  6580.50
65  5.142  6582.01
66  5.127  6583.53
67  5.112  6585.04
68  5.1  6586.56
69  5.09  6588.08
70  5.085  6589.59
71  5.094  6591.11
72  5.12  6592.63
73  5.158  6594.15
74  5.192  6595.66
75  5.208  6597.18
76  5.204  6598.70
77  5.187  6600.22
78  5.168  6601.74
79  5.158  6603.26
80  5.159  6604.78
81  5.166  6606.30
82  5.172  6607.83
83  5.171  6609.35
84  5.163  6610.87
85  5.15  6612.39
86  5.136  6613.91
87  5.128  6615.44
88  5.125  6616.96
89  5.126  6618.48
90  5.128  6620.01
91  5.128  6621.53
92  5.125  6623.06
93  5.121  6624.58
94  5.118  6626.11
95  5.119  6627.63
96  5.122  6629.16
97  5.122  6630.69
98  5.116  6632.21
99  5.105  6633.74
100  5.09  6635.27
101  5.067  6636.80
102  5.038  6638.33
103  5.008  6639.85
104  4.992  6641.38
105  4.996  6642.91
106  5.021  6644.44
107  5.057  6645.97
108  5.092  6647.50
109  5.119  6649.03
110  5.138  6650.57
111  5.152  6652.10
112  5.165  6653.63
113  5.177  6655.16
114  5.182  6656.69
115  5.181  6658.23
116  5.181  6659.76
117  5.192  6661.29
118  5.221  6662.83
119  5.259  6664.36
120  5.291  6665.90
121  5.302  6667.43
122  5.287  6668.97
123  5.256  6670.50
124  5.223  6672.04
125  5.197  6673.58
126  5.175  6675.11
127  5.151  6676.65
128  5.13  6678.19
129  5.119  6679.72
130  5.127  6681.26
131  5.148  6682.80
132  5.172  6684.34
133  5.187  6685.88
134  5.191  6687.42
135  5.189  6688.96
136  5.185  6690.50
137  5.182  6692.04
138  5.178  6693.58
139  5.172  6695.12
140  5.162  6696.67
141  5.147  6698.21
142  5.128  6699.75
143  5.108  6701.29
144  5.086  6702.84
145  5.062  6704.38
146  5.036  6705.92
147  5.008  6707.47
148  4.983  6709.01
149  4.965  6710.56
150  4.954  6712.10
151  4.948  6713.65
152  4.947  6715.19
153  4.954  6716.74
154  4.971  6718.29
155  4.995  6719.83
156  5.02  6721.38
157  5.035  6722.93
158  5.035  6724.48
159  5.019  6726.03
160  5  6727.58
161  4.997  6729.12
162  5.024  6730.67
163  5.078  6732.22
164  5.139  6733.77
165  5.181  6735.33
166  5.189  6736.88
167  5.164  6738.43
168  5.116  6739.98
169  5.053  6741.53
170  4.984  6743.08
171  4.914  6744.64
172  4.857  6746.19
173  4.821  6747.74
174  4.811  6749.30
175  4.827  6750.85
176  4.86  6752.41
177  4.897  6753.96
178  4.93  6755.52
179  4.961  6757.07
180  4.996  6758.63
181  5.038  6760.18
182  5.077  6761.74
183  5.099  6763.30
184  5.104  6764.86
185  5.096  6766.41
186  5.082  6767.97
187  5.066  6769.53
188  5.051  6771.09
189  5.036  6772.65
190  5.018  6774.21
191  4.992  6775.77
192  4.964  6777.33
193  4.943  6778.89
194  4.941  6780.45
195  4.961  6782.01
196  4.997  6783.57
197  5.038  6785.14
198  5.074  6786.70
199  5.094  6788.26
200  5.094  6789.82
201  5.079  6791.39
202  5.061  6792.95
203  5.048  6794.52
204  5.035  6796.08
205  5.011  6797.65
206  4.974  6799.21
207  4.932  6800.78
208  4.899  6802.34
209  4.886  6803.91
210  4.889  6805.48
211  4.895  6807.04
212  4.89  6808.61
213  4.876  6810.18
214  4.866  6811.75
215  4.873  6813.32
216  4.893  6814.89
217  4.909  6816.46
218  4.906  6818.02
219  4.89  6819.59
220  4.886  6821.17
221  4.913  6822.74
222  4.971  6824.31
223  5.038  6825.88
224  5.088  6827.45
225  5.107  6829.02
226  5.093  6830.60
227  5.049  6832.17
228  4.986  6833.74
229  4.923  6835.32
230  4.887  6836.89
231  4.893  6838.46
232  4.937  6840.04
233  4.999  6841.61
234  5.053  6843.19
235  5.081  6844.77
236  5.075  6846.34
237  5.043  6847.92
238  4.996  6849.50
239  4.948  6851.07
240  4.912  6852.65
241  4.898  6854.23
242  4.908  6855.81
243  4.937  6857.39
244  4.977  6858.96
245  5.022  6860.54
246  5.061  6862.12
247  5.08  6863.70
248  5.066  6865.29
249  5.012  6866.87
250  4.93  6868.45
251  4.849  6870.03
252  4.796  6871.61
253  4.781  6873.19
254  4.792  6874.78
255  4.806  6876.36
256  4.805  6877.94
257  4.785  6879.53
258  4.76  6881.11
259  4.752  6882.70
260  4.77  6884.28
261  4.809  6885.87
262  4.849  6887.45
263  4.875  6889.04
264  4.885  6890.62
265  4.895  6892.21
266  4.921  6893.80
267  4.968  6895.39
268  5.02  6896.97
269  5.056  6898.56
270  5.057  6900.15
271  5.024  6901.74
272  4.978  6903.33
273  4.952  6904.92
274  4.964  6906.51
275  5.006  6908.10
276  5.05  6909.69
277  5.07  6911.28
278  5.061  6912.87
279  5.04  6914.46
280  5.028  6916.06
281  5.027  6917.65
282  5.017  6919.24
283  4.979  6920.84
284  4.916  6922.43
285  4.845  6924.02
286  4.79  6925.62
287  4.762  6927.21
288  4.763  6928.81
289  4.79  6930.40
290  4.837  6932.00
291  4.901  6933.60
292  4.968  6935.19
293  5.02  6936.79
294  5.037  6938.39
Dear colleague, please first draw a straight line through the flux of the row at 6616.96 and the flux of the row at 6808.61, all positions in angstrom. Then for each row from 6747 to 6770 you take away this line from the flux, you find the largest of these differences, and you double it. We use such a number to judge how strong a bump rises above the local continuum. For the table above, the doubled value 0.32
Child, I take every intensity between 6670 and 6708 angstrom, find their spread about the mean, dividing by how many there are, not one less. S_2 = 0.056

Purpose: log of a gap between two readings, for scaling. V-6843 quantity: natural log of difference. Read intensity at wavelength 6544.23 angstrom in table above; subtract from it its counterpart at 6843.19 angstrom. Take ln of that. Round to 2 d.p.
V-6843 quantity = -1.86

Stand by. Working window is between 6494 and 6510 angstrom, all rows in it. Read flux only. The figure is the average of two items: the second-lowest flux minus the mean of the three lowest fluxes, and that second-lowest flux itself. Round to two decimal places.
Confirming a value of 2.48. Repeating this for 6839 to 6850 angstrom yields 2.51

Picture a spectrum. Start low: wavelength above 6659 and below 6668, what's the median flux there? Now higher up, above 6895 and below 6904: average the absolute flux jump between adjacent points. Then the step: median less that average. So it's 5.2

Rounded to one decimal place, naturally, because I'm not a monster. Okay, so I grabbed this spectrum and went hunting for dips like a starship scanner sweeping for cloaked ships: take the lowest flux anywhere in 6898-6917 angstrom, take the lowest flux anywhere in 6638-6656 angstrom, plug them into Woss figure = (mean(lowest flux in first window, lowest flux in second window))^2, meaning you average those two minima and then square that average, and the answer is 24.7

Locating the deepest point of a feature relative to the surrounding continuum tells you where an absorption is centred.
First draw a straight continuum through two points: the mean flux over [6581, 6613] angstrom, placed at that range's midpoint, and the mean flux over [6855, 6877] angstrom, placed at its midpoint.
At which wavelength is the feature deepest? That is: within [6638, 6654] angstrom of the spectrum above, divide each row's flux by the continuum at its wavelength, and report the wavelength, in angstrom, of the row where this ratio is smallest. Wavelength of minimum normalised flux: 6641.38 angstrom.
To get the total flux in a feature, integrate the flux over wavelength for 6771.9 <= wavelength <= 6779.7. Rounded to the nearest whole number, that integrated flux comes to 39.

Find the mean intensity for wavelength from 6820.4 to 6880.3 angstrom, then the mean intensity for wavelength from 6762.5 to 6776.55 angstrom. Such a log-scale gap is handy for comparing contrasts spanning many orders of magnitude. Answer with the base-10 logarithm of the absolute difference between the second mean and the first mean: -0.99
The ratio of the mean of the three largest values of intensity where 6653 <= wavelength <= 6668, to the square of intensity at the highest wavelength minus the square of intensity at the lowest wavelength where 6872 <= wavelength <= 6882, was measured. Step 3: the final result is -26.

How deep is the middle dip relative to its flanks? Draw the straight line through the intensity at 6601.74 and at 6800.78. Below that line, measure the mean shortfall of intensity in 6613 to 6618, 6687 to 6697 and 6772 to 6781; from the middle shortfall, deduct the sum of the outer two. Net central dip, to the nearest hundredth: -0.12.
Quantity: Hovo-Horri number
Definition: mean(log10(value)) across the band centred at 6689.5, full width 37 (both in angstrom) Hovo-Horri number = 0.7113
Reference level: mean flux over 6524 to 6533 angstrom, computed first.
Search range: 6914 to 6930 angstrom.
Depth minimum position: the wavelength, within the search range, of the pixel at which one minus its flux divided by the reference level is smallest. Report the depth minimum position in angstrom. 6914.46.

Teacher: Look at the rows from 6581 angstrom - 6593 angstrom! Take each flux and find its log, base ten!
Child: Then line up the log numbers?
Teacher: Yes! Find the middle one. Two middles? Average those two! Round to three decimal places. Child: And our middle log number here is 0.708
